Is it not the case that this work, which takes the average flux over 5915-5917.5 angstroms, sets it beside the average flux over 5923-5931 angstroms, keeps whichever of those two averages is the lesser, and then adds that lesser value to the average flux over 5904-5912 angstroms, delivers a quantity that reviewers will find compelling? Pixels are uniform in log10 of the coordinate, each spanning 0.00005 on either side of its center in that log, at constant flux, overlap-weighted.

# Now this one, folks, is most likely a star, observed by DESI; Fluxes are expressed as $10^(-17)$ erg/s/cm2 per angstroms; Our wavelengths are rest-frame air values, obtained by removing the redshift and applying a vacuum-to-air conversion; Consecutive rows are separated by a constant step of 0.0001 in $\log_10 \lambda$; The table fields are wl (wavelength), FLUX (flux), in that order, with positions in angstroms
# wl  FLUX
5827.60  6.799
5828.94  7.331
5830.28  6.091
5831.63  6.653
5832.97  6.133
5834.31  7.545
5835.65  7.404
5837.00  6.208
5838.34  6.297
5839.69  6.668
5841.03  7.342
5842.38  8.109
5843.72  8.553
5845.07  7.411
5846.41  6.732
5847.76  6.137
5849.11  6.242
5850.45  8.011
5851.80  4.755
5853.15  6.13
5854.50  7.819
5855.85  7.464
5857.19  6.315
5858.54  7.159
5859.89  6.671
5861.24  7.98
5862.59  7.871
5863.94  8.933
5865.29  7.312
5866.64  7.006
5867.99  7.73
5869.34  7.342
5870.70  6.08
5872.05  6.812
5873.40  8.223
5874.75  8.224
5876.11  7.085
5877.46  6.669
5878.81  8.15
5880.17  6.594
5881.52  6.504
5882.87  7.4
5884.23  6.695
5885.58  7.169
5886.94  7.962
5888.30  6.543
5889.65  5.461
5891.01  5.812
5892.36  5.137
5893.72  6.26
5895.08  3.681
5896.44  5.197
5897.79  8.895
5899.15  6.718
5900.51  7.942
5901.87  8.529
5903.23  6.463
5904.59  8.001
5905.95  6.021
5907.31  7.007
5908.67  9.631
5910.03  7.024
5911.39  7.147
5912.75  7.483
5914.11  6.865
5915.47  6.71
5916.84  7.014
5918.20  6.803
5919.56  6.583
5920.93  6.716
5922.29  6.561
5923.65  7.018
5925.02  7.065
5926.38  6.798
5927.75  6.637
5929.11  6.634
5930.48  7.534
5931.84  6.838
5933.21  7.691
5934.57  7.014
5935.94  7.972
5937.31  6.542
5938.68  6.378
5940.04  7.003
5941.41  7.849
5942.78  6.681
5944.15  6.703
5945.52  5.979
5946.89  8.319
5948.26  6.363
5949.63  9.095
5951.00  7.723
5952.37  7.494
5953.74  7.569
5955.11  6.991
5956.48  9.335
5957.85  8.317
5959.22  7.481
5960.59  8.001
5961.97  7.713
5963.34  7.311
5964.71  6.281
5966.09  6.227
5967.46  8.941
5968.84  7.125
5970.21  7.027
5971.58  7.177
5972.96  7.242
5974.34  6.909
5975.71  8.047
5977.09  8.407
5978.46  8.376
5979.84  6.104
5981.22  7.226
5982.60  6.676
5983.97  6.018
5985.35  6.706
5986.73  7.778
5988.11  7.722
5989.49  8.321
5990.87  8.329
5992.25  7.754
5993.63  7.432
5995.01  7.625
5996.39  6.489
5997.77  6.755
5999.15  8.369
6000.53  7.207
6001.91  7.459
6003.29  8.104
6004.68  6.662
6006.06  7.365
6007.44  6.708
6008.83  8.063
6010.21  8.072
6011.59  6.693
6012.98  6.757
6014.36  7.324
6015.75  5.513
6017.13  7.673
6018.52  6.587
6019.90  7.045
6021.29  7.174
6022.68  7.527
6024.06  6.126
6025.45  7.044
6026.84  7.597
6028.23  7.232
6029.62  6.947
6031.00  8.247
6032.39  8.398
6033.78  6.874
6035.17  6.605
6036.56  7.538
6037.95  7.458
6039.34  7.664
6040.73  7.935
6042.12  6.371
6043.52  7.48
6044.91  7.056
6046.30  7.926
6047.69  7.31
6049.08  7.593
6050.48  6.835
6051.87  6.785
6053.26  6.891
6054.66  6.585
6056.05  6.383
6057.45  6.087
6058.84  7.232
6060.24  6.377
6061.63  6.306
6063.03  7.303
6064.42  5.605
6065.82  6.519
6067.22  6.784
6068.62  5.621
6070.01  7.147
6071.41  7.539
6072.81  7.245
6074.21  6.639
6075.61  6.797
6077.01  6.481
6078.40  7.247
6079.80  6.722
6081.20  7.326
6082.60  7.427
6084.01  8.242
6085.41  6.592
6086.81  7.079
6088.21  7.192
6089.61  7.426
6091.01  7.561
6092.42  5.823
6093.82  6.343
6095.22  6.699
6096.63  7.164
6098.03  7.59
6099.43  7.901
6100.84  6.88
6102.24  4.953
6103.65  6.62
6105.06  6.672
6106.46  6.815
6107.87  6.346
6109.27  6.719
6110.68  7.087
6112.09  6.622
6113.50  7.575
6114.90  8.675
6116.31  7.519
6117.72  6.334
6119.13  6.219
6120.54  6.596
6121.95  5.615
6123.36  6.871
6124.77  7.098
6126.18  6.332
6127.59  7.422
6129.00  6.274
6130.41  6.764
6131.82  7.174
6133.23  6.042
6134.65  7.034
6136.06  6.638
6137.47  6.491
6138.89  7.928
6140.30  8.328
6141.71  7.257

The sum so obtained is 14.3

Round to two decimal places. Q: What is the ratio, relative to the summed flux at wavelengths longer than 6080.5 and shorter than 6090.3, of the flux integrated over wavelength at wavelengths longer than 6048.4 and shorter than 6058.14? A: 1.28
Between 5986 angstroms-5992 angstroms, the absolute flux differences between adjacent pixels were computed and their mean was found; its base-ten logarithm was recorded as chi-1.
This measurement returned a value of -0.66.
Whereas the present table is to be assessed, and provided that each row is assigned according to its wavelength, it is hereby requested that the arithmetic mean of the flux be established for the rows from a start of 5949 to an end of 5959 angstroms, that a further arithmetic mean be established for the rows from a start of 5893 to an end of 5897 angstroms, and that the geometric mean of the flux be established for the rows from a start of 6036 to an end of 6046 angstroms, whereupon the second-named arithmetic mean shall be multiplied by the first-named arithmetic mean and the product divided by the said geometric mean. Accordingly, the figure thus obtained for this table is 5.5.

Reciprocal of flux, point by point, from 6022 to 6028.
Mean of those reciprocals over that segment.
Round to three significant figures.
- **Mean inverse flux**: 0.142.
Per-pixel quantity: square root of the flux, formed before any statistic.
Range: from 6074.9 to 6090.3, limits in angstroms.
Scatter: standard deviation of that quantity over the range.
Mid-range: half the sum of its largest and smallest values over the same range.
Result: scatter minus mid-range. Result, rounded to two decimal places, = -2.62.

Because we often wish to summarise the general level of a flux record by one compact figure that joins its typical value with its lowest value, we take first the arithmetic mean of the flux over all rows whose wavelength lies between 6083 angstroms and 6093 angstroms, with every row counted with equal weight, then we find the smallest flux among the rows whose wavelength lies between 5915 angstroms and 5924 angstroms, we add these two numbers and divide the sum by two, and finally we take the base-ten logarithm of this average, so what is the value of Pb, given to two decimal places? 0.84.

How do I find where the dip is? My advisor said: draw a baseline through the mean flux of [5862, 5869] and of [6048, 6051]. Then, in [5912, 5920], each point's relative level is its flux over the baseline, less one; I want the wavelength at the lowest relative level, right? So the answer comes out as 5919.56 angstroms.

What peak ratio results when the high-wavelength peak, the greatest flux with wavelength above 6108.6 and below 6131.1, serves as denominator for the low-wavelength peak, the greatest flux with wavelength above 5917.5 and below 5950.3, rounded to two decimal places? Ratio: 1.05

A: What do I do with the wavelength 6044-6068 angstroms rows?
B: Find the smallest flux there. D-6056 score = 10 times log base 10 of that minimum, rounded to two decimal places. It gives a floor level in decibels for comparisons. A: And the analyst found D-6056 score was 7.49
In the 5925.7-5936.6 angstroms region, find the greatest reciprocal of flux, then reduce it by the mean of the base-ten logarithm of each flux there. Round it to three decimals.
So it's -0.702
